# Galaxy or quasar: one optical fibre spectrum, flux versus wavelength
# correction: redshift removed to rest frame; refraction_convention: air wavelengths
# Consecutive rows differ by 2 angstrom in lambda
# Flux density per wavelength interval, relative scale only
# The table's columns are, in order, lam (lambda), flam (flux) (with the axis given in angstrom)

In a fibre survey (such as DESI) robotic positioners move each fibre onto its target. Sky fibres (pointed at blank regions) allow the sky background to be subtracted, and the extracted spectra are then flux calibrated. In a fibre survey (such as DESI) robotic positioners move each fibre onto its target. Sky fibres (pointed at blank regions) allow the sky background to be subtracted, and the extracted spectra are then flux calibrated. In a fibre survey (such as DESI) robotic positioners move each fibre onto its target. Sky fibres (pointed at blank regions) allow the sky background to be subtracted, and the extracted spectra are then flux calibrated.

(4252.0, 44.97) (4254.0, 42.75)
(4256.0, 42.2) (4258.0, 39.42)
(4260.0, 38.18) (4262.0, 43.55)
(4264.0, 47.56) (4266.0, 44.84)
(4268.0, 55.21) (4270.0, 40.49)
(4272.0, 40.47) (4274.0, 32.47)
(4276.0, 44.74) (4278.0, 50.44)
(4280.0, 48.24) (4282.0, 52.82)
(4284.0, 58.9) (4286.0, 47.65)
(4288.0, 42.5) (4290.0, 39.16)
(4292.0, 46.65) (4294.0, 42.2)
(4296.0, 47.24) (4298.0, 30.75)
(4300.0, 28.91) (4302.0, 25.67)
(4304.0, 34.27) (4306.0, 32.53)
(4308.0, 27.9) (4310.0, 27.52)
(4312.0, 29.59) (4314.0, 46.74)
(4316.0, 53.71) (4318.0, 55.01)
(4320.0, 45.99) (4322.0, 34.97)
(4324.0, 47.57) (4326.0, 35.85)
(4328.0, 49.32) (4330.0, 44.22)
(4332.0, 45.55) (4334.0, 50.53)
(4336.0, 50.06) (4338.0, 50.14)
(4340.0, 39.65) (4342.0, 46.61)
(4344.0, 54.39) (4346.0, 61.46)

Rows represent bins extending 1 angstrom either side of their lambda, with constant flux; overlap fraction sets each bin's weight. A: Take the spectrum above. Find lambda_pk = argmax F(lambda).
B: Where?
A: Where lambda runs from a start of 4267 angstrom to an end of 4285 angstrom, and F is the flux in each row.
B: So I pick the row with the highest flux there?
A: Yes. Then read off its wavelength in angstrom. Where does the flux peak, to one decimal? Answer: 4284.0 angstrom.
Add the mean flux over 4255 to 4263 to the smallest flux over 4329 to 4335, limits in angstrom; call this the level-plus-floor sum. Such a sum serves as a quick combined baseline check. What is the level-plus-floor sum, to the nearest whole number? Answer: 85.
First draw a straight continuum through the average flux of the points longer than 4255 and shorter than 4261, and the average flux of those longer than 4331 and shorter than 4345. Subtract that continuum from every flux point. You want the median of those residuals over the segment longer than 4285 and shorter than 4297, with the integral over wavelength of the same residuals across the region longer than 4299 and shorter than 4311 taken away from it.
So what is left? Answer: 185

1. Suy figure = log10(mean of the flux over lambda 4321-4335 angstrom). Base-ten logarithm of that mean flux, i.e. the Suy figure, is 1.64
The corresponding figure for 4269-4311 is 1.60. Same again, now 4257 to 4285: 1.66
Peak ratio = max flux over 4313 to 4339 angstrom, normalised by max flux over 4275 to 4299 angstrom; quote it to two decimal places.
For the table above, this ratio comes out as 0.93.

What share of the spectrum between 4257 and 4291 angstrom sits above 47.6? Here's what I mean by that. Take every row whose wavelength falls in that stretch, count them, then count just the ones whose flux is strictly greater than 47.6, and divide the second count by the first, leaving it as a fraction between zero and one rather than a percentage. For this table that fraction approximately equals 0.35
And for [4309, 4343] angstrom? 0.35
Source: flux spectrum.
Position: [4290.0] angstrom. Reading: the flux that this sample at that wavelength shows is 39.16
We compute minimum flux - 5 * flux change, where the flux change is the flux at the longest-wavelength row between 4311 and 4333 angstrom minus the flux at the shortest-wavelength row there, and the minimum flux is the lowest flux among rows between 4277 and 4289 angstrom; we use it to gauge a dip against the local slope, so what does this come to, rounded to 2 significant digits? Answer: -37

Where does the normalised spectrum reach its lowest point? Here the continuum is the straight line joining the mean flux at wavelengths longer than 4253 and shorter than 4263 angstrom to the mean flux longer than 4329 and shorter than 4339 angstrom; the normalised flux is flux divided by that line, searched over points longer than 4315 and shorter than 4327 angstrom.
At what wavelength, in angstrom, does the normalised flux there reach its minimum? 4322.0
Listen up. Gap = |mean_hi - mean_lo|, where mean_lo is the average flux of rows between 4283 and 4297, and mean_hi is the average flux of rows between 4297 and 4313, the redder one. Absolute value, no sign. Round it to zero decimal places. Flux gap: 17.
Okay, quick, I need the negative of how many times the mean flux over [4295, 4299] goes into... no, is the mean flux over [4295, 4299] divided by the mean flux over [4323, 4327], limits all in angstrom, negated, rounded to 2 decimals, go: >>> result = -0.93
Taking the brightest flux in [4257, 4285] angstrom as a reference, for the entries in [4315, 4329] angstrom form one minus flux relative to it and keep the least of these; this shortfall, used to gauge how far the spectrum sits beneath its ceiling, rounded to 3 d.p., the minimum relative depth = 0.066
